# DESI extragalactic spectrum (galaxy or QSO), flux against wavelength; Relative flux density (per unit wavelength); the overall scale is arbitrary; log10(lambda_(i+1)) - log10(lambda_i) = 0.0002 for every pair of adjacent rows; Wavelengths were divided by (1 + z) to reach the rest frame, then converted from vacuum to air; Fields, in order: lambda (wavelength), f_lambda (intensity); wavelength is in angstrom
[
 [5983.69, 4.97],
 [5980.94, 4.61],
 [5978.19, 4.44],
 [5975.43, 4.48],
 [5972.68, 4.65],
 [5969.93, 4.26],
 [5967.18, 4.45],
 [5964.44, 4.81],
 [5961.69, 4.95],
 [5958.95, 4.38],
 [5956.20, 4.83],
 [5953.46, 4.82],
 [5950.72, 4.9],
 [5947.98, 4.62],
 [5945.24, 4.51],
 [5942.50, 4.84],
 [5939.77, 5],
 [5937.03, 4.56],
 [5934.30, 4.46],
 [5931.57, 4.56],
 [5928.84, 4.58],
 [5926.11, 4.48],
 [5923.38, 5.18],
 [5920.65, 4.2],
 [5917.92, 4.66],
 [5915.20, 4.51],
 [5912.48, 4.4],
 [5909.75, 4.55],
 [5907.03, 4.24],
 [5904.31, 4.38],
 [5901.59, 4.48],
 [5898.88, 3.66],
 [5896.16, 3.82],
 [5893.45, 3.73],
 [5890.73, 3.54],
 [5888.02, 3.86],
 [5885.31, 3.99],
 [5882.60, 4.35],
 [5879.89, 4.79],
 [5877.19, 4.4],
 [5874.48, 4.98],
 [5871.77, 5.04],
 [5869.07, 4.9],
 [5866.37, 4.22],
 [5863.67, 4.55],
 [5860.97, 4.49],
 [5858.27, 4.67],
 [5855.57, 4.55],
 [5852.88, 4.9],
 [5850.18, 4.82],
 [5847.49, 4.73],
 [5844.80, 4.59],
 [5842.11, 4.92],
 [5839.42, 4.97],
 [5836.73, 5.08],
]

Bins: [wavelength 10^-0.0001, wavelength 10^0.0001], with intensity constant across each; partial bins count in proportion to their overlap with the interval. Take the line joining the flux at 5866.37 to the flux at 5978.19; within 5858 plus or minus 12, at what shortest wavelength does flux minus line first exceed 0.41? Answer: 5847.49 angstrom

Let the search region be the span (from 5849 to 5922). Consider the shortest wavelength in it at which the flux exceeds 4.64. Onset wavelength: 5850.18 angstrom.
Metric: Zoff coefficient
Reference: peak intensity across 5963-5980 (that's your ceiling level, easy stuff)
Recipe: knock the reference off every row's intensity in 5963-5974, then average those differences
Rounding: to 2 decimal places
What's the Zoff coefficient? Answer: -0.27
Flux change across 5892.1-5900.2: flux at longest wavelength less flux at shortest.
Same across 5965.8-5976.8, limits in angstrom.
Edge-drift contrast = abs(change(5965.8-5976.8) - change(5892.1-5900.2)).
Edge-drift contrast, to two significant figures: 0.10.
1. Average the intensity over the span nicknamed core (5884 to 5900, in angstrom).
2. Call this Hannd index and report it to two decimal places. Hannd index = 3.77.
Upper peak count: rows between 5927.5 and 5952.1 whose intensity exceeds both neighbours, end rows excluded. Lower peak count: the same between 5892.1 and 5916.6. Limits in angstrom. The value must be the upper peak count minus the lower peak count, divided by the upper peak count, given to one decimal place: -2.0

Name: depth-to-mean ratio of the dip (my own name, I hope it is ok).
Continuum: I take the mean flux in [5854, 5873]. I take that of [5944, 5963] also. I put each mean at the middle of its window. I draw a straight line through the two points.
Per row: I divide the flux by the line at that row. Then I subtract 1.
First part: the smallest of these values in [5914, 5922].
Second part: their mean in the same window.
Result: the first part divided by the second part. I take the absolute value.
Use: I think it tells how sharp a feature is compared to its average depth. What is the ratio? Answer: 2.1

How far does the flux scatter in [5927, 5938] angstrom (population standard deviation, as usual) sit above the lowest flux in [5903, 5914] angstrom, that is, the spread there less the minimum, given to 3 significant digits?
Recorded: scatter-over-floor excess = -4.19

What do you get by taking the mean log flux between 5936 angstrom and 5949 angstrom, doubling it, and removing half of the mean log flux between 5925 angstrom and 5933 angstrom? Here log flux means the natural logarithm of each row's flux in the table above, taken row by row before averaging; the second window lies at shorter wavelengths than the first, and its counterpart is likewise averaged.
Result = 2.34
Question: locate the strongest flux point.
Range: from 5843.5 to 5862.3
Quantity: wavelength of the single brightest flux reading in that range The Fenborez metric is 5852.88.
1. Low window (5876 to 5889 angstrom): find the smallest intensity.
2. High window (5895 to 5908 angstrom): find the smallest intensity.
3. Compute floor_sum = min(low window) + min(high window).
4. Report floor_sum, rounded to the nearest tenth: 7.5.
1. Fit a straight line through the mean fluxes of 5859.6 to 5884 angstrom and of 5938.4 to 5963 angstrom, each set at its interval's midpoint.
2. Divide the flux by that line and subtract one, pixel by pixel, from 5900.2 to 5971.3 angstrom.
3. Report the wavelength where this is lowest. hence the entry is 5969.93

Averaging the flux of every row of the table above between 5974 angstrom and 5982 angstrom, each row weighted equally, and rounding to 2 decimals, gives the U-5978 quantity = 4.51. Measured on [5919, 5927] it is 4.62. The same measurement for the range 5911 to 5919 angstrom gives 4.52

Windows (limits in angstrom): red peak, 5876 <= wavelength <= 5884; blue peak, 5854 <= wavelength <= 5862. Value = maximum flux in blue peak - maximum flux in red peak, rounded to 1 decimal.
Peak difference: -0.1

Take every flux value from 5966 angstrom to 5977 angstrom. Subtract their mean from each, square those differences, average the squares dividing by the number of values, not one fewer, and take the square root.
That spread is 0.14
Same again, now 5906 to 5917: 0.12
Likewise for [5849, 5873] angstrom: 0.24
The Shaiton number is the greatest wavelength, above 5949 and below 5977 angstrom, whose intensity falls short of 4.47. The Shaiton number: 5969.93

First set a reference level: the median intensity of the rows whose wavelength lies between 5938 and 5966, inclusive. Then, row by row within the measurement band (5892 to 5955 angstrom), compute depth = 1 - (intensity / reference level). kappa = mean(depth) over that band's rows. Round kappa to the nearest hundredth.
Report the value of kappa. 0.07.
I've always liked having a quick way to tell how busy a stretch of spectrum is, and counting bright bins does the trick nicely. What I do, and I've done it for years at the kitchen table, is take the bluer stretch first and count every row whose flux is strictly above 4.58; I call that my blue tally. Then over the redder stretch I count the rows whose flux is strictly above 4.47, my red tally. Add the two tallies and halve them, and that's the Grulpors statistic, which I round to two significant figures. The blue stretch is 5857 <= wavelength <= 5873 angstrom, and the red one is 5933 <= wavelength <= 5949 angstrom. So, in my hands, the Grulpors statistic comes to 4.0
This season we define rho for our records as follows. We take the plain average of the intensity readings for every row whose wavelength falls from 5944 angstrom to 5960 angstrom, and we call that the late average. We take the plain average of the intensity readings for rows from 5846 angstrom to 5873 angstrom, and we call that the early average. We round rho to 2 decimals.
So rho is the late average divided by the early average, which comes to 1.00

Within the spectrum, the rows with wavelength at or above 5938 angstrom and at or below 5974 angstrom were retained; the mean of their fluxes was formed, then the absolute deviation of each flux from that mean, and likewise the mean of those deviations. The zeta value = 0.20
